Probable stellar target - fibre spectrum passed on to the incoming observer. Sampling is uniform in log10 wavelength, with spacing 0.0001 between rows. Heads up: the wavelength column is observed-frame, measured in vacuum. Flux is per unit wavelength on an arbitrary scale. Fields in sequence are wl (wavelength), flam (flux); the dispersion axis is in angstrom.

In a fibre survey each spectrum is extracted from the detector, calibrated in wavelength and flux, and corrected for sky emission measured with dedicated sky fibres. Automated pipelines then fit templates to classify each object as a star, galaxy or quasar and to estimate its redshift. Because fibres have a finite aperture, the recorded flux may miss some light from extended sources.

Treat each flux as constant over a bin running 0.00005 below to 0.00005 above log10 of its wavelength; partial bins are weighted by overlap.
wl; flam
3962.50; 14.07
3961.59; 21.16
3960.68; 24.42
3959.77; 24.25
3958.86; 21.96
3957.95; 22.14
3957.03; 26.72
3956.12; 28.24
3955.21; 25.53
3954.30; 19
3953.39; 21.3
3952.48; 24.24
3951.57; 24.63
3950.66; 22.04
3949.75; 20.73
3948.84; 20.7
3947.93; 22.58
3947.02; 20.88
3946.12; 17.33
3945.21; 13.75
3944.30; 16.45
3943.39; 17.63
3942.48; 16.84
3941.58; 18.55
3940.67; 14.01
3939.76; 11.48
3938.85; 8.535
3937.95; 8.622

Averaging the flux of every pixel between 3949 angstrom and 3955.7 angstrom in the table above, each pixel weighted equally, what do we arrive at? 22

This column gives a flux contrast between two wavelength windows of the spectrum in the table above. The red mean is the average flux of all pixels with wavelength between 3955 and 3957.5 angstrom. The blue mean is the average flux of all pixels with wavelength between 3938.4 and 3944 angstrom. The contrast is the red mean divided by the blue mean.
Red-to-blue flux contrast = 1.8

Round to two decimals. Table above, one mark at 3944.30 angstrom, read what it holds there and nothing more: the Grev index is 16.45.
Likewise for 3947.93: 22.58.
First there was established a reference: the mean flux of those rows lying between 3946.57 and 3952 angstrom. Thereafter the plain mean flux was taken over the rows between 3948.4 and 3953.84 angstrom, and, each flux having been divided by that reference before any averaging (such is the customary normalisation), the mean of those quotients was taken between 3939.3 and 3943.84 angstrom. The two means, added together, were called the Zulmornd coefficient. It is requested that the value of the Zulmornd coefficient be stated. 23.0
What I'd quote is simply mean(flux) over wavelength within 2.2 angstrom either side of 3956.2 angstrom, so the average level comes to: 24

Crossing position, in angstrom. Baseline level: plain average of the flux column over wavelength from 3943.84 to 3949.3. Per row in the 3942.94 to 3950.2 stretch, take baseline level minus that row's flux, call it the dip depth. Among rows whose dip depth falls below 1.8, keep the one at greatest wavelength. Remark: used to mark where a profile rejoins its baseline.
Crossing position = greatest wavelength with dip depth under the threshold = 3949.75 angstrom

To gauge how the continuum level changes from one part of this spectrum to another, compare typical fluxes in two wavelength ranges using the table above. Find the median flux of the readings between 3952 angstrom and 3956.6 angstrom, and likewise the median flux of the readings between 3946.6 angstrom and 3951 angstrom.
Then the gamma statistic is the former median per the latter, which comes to 1.2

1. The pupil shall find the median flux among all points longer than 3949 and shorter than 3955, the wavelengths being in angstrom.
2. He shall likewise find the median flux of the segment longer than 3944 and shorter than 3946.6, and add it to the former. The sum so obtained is 38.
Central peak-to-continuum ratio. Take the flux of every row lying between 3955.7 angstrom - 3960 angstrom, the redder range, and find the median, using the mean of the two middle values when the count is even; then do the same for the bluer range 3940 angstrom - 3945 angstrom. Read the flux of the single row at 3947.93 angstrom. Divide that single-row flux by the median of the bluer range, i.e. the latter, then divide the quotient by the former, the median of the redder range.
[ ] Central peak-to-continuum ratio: 0.055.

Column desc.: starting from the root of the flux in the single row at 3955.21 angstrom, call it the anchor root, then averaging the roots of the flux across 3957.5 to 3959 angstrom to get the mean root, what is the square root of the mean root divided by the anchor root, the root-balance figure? 0.96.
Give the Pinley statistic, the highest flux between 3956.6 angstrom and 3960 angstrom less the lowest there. 4.8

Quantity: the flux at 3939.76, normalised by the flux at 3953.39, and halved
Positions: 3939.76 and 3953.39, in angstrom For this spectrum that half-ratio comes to 0.27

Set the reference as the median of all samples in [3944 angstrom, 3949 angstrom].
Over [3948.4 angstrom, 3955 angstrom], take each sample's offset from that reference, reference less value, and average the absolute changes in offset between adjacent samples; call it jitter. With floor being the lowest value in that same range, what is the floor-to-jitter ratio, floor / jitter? 12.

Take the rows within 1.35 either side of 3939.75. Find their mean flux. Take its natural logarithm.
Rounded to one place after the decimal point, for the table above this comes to 2.4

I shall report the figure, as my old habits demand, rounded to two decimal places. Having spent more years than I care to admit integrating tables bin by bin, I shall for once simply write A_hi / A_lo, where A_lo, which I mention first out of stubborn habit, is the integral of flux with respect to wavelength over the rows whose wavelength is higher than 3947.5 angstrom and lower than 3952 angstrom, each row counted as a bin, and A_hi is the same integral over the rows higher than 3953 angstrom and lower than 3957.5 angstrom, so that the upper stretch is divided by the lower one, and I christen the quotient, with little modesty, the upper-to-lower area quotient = 1.09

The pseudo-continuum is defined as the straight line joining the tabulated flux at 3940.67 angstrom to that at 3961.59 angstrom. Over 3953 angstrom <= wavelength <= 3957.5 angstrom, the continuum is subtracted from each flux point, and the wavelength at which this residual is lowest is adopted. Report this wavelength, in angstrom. 3954.30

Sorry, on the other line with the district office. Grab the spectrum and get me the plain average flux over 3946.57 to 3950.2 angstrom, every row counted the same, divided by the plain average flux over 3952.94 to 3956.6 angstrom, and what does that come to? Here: 0.90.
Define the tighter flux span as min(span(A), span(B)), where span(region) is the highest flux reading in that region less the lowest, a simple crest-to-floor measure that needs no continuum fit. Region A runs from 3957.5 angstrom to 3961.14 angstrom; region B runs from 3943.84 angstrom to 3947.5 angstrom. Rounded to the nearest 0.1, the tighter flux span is 2.5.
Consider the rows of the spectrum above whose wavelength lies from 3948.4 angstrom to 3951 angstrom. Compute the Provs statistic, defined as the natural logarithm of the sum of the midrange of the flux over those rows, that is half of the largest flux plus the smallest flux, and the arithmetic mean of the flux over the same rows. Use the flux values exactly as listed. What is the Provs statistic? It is 3.75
